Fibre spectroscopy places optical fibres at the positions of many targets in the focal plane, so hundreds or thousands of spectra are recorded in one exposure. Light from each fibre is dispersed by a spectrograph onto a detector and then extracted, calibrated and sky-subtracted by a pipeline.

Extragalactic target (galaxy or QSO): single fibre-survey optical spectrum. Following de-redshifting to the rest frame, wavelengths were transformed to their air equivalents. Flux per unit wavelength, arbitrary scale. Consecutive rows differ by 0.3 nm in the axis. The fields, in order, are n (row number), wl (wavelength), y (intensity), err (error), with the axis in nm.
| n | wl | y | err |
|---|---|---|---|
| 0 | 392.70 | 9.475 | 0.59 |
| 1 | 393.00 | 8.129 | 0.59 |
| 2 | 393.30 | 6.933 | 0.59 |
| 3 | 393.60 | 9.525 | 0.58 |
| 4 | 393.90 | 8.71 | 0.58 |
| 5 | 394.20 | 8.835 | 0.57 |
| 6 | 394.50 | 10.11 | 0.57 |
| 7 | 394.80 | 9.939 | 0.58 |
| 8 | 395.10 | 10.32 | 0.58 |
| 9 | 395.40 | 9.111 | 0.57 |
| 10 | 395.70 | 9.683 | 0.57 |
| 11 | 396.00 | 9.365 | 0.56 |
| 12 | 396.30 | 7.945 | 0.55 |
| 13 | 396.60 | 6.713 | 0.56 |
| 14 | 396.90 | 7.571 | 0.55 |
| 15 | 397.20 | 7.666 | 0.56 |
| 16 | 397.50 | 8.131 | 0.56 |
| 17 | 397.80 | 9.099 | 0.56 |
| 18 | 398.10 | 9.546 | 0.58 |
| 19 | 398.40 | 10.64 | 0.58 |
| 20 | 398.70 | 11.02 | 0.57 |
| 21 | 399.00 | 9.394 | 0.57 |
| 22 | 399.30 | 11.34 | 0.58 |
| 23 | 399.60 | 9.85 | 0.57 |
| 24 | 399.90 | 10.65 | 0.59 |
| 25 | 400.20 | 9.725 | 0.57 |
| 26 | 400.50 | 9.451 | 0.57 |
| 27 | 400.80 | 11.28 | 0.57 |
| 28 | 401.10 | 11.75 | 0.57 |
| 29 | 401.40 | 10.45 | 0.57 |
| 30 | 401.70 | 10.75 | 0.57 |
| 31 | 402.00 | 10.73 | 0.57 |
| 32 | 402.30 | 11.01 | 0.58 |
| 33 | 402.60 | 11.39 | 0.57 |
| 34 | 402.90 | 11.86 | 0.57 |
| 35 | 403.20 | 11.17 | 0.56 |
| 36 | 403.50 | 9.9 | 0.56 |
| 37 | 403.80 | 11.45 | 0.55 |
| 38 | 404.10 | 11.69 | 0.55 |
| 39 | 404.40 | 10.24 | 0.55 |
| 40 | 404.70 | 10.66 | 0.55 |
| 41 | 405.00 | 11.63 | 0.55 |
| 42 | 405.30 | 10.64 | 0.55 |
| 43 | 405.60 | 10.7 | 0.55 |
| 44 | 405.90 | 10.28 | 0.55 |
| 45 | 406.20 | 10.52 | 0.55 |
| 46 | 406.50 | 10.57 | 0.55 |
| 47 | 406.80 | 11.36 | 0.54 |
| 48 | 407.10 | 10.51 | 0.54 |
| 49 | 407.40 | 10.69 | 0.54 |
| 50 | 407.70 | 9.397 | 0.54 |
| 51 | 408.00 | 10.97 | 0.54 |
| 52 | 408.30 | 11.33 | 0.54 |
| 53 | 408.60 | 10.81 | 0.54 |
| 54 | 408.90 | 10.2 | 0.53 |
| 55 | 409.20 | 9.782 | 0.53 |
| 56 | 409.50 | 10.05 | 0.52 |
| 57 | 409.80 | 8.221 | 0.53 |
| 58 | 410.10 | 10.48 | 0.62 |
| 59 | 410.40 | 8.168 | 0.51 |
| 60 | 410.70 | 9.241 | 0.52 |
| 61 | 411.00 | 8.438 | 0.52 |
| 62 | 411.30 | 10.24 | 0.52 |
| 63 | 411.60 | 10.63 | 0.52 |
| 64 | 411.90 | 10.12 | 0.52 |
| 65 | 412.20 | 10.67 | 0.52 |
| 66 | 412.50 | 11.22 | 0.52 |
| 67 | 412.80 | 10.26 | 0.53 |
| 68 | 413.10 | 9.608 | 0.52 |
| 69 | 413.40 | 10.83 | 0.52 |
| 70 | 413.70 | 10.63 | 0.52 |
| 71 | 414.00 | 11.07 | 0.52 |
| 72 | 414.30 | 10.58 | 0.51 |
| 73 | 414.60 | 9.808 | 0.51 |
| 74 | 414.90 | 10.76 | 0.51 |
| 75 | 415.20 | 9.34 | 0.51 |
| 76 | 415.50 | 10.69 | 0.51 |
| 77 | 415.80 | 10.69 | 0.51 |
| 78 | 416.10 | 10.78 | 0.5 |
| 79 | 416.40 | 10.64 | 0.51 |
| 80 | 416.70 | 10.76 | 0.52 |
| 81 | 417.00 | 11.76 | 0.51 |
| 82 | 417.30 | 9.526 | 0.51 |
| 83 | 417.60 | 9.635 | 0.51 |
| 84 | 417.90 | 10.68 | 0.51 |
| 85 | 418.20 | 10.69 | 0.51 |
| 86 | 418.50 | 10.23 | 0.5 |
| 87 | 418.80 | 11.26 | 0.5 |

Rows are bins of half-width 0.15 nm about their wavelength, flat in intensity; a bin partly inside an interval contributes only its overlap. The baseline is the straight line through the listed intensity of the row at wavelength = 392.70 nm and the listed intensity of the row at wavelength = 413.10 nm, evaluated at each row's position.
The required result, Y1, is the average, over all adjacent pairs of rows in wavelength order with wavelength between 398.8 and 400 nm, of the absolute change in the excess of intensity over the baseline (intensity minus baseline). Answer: 1.41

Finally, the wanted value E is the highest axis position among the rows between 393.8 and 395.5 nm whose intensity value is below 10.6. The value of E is 395.40 nm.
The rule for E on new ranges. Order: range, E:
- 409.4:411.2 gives 411.00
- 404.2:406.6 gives 406.50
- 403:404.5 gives 404.40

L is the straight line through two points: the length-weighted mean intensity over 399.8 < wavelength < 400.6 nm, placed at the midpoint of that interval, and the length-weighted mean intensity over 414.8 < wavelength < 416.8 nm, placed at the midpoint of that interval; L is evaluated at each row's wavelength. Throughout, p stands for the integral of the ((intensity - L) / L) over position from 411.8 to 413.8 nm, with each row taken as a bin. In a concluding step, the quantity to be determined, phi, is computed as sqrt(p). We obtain 0.13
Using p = 0.016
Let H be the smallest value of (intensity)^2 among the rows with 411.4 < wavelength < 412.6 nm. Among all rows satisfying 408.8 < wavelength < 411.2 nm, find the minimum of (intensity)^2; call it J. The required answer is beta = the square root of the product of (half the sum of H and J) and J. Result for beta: 75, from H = 102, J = 67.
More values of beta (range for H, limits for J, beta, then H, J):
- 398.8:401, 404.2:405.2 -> 101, 88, 105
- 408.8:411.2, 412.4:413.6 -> 86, 67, 92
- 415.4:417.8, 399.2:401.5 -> 90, 91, 89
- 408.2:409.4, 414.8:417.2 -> 89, 96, 87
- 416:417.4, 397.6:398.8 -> 85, 91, 83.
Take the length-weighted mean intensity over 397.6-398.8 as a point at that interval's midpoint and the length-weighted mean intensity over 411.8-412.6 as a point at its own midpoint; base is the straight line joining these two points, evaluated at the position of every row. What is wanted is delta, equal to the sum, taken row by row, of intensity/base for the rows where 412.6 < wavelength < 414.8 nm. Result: 6.77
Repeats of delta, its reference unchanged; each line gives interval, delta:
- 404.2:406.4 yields 7.24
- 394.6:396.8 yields 6.42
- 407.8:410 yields 6.80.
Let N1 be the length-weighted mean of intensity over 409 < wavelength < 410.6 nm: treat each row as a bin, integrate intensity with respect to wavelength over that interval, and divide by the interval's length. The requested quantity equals 9.4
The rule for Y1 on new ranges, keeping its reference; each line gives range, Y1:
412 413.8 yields 0.72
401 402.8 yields 0.46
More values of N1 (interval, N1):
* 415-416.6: 10.4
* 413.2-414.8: 10.6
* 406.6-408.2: 10.6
